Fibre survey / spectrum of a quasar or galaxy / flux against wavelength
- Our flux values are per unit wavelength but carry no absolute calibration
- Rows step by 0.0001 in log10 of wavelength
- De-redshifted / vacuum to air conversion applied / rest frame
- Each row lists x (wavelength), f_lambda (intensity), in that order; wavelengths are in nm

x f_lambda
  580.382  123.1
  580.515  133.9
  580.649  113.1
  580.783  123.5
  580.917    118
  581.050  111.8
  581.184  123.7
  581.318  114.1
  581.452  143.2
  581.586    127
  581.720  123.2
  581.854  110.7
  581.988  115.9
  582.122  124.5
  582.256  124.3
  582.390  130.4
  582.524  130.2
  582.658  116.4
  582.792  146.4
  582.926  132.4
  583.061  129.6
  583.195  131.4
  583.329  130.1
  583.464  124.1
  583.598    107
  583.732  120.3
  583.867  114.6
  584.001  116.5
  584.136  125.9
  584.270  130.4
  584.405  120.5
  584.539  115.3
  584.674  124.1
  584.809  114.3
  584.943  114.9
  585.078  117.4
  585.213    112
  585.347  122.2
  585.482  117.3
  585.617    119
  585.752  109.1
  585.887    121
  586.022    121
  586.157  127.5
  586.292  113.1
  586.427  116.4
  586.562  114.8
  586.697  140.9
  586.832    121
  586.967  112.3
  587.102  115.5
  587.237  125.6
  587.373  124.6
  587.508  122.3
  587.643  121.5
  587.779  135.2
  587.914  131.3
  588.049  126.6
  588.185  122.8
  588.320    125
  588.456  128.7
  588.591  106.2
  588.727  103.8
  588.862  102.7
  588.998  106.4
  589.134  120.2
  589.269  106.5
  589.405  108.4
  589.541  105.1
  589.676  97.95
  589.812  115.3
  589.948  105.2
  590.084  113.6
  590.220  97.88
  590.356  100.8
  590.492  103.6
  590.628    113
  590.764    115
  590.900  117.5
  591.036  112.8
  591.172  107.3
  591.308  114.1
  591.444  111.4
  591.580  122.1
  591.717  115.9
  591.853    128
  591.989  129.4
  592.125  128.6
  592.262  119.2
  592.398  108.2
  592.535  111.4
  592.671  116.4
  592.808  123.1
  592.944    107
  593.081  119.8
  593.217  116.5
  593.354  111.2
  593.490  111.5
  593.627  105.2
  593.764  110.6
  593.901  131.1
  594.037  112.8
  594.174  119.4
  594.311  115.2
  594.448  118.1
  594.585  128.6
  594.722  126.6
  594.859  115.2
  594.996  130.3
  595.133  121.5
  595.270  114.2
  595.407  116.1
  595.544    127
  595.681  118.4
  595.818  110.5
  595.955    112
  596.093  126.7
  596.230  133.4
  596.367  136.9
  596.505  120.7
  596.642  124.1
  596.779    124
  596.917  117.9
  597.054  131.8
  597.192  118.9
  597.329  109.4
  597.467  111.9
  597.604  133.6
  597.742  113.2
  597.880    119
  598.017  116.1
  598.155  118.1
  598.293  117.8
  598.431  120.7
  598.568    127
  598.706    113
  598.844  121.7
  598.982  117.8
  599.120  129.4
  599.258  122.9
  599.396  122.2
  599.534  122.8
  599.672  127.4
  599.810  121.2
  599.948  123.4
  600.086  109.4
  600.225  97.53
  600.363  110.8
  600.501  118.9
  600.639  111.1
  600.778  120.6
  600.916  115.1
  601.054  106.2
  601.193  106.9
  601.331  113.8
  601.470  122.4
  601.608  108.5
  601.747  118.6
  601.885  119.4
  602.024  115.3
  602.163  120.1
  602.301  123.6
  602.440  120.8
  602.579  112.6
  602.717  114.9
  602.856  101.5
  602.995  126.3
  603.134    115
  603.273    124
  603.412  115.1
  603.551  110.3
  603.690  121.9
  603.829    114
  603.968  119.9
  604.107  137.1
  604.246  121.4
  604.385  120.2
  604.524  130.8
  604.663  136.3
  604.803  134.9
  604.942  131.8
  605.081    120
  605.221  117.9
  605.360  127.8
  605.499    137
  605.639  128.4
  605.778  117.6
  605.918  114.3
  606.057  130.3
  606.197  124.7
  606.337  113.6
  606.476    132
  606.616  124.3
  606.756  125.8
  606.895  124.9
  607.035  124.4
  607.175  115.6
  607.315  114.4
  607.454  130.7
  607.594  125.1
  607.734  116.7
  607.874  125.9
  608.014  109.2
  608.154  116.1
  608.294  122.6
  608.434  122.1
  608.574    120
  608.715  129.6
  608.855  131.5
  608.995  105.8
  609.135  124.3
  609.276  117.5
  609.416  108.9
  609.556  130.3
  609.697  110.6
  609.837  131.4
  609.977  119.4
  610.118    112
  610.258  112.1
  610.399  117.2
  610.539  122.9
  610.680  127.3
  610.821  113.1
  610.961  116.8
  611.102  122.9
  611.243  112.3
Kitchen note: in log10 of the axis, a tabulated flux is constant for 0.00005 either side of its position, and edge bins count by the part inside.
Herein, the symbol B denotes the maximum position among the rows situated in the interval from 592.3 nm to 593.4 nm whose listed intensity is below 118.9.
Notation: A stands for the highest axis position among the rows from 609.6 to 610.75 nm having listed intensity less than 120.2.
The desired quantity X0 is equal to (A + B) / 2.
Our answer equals 601.88 nm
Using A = 610.399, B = 593.354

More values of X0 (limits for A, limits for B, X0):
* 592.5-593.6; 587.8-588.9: 591.18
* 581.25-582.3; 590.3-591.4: 586.65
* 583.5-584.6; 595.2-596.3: 590.25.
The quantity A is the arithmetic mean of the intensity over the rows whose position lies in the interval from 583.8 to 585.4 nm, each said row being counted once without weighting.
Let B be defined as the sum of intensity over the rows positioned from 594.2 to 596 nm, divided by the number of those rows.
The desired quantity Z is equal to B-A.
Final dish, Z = 1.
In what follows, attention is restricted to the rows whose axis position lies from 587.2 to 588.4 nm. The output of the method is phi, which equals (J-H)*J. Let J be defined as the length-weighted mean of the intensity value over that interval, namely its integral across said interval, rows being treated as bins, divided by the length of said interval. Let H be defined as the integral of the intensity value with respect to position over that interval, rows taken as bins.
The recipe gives -3178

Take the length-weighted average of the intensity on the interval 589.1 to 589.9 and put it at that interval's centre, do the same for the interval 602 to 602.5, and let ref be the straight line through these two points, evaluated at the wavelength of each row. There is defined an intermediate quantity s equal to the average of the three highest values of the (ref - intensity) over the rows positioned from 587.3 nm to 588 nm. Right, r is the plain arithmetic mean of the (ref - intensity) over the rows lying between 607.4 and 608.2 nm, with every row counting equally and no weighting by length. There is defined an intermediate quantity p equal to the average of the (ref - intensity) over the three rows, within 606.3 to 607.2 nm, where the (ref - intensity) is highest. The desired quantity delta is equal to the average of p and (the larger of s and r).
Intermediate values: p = 7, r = 5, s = -16.3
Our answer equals 5.9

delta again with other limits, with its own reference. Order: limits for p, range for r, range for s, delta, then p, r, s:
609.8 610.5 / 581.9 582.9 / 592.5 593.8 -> 9.3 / 14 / -25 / 4.5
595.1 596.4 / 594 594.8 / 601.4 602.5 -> 3.9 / 2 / -7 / 5.8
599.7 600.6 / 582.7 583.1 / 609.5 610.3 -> 14.3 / 13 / -34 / 16.1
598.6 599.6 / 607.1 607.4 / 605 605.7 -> 4.9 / 0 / 10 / 1.2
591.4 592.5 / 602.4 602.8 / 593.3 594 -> 1.7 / -1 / 5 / 3.2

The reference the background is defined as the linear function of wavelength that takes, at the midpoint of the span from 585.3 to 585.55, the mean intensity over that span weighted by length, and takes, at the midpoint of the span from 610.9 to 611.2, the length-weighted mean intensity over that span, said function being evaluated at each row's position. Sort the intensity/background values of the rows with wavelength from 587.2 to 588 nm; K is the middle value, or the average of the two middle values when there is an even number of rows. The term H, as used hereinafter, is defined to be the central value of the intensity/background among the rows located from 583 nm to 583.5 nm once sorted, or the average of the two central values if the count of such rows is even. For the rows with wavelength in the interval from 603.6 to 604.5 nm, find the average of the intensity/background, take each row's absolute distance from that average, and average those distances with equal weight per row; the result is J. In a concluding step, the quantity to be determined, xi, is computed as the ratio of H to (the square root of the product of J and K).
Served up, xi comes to 5.2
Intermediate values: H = 1.09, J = 0.041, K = 1.05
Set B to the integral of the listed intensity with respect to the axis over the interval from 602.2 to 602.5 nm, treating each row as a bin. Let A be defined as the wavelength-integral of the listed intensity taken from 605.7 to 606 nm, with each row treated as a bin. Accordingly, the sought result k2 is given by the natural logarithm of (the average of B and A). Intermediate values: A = 35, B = 37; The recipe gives 3.6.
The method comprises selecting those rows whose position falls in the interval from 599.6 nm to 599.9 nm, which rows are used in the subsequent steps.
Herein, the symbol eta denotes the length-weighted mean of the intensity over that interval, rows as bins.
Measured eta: 124.3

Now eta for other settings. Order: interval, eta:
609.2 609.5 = 114.2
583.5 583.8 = 114.8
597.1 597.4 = 115.3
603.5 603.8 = 116.2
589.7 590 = 108.6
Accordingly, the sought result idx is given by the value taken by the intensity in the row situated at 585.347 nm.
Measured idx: 122.2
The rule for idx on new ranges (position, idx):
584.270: 130.4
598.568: 127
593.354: 111.2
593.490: 111.5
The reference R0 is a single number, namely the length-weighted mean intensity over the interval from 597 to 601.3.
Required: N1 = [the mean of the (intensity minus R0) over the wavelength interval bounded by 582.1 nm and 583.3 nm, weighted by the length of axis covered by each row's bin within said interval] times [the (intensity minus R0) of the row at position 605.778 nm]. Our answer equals -3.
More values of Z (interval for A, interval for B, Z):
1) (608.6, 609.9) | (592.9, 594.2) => -7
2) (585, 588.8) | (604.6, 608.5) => 3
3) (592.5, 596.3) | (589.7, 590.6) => -12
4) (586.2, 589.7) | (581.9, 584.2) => 7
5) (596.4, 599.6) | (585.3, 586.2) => -1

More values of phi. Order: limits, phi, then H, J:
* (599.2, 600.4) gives -2767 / 141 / 118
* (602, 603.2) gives -2725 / 140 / 117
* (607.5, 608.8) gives -4396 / 157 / 121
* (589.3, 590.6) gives -3341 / 137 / 106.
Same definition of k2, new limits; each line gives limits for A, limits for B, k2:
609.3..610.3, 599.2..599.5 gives 4.3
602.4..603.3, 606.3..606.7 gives 4.3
